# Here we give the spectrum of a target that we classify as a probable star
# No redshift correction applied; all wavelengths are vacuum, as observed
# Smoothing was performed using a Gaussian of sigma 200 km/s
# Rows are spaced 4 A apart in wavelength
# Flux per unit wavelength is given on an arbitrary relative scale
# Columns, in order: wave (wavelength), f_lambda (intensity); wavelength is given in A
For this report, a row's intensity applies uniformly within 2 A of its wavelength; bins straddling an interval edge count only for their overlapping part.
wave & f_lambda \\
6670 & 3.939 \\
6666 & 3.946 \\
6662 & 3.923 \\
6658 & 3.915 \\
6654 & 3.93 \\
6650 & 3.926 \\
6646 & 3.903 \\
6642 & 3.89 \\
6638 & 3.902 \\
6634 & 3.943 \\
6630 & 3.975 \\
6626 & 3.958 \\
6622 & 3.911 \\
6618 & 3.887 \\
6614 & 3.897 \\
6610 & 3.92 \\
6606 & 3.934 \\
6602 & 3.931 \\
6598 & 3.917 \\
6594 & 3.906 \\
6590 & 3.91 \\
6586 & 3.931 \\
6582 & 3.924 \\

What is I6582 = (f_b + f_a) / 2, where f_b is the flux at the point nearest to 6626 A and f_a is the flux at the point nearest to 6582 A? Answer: 3.94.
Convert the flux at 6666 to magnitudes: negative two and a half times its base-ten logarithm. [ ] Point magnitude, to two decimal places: -1.49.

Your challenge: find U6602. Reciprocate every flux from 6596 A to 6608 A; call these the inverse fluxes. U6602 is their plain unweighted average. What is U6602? 0.2546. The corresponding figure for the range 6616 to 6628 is 0.2552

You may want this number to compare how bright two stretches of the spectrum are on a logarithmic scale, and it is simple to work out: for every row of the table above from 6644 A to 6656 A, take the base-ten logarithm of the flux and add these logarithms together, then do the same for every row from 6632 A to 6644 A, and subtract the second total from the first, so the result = 0.0027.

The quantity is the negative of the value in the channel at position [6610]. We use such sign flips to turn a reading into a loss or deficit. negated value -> -3.920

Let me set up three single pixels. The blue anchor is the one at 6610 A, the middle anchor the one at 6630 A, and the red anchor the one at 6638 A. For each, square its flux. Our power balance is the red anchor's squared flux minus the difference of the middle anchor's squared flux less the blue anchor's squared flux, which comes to 14.8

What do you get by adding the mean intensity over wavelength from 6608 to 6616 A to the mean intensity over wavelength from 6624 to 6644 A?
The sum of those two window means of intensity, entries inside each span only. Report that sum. 7.84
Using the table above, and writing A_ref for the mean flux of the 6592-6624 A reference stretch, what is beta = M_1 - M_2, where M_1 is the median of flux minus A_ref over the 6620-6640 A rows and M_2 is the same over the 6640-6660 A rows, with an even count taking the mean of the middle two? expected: 0.028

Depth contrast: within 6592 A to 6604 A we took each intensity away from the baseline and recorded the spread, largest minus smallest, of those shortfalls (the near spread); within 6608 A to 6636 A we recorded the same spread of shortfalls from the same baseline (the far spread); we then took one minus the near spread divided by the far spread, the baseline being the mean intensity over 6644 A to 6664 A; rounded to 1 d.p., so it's 0.7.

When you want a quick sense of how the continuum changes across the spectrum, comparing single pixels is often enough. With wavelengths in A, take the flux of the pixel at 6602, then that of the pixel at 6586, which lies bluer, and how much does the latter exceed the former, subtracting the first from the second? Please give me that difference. 0.00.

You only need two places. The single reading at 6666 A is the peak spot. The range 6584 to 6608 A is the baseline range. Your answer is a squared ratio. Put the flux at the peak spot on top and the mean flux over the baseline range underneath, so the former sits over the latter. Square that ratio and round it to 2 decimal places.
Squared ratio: 1.01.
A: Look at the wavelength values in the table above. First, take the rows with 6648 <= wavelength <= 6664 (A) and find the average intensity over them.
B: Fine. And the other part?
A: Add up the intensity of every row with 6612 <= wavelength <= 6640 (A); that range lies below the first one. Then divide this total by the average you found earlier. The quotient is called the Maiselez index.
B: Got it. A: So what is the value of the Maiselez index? 7.0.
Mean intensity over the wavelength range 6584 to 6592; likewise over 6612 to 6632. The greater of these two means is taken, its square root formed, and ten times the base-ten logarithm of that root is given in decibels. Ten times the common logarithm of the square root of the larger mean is 2.97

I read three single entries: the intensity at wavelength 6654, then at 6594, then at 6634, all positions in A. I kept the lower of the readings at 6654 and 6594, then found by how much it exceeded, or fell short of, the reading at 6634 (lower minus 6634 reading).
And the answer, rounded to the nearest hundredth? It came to -0.04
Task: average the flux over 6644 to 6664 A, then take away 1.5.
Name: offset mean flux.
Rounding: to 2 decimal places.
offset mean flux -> 2.42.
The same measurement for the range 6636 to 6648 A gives 2.40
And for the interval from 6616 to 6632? 2.43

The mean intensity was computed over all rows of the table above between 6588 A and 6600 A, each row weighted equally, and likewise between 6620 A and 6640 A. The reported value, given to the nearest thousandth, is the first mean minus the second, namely -0.027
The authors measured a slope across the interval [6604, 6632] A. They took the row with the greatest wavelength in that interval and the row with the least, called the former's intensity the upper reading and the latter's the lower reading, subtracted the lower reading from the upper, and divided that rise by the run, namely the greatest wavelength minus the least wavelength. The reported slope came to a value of 0.0017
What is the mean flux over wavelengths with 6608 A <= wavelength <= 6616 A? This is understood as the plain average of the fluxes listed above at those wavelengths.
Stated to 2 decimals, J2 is 3.91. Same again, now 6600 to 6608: 3.93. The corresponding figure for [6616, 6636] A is 3.93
